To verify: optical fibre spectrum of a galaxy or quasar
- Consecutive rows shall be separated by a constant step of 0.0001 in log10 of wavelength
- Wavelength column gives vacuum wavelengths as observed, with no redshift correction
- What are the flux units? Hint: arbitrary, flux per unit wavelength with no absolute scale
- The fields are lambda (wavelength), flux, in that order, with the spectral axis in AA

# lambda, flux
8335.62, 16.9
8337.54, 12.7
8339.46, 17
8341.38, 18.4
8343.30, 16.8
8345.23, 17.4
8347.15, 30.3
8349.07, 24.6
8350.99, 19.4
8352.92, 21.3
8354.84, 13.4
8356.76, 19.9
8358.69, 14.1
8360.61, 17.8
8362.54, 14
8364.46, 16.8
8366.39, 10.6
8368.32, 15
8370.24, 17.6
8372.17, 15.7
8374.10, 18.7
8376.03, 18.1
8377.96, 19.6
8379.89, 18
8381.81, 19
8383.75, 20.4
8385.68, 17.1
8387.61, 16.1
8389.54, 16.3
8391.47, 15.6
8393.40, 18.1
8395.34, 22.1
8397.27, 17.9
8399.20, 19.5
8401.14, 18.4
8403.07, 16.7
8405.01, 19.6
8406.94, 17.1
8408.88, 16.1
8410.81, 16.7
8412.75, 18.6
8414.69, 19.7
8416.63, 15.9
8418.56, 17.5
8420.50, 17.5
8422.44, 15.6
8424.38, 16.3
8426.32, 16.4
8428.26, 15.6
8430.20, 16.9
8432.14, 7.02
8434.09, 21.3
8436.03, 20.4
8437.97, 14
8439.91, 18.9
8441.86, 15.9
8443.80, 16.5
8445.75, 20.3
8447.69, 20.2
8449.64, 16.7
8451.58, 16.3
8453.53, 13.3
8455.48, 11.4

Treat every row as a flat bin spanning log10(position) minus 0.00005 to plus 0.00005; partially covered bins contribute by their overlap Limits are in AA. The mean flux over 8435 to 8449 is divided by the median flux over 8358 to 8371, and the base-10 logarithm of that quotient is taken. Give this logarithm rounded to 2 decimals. 0.08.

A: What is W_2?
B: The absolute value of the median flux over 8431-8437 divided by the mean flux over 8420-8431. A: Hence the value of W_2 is 1.25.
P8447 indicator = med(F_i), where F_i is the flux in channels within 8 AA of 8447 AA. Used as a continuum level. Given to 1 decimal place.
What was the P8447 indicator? 16.6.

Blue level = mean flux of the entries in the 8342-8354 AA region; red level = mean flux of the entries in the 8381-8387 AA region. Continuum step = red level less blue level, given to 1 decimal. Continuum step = -2.8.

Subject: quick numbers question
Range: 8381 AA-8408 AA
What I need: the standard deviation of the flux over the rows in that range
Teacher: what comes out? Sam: 1.8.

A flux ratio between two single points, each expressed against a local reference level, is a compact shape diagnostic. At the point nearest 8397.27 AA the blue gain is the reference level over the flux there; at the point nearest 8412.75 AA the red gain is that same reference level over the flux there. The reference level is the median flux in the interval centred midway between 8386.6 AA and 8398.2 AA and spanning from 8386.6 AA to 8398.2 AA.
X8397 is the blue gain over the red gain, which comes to 1.0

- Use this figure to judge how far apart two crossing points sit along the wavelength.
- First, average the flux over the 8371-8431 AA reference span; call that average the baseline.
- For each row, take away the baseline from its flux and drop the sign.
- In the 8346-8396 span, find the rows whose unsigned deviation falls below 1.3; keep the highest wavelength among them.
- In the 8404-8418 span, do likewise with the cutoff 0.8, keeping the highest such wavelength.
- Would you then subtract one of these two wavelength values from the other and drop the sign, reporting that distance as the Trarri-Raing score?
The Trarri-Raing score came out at 13.5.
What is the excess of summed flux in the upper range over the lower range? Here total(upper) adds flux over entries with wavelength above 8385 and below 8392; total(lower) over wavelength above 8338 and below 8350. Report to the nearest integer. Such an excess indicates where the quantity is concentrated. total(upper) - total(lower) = -59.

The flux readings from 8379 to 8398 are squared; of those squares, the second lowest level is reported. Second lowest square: 259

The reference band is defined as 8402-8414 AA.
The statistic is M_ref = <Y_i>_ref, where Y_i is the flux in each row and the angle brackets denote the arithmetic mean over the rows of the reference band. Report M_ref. 17.5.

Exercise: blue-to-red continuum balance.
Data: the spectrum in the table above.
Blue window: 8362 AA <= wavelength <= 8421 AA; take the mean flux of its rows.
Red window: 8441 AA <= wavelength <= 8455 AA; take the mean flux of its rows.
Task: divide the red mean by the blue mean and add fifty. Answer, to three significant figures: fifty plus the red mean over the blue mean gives 51.0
